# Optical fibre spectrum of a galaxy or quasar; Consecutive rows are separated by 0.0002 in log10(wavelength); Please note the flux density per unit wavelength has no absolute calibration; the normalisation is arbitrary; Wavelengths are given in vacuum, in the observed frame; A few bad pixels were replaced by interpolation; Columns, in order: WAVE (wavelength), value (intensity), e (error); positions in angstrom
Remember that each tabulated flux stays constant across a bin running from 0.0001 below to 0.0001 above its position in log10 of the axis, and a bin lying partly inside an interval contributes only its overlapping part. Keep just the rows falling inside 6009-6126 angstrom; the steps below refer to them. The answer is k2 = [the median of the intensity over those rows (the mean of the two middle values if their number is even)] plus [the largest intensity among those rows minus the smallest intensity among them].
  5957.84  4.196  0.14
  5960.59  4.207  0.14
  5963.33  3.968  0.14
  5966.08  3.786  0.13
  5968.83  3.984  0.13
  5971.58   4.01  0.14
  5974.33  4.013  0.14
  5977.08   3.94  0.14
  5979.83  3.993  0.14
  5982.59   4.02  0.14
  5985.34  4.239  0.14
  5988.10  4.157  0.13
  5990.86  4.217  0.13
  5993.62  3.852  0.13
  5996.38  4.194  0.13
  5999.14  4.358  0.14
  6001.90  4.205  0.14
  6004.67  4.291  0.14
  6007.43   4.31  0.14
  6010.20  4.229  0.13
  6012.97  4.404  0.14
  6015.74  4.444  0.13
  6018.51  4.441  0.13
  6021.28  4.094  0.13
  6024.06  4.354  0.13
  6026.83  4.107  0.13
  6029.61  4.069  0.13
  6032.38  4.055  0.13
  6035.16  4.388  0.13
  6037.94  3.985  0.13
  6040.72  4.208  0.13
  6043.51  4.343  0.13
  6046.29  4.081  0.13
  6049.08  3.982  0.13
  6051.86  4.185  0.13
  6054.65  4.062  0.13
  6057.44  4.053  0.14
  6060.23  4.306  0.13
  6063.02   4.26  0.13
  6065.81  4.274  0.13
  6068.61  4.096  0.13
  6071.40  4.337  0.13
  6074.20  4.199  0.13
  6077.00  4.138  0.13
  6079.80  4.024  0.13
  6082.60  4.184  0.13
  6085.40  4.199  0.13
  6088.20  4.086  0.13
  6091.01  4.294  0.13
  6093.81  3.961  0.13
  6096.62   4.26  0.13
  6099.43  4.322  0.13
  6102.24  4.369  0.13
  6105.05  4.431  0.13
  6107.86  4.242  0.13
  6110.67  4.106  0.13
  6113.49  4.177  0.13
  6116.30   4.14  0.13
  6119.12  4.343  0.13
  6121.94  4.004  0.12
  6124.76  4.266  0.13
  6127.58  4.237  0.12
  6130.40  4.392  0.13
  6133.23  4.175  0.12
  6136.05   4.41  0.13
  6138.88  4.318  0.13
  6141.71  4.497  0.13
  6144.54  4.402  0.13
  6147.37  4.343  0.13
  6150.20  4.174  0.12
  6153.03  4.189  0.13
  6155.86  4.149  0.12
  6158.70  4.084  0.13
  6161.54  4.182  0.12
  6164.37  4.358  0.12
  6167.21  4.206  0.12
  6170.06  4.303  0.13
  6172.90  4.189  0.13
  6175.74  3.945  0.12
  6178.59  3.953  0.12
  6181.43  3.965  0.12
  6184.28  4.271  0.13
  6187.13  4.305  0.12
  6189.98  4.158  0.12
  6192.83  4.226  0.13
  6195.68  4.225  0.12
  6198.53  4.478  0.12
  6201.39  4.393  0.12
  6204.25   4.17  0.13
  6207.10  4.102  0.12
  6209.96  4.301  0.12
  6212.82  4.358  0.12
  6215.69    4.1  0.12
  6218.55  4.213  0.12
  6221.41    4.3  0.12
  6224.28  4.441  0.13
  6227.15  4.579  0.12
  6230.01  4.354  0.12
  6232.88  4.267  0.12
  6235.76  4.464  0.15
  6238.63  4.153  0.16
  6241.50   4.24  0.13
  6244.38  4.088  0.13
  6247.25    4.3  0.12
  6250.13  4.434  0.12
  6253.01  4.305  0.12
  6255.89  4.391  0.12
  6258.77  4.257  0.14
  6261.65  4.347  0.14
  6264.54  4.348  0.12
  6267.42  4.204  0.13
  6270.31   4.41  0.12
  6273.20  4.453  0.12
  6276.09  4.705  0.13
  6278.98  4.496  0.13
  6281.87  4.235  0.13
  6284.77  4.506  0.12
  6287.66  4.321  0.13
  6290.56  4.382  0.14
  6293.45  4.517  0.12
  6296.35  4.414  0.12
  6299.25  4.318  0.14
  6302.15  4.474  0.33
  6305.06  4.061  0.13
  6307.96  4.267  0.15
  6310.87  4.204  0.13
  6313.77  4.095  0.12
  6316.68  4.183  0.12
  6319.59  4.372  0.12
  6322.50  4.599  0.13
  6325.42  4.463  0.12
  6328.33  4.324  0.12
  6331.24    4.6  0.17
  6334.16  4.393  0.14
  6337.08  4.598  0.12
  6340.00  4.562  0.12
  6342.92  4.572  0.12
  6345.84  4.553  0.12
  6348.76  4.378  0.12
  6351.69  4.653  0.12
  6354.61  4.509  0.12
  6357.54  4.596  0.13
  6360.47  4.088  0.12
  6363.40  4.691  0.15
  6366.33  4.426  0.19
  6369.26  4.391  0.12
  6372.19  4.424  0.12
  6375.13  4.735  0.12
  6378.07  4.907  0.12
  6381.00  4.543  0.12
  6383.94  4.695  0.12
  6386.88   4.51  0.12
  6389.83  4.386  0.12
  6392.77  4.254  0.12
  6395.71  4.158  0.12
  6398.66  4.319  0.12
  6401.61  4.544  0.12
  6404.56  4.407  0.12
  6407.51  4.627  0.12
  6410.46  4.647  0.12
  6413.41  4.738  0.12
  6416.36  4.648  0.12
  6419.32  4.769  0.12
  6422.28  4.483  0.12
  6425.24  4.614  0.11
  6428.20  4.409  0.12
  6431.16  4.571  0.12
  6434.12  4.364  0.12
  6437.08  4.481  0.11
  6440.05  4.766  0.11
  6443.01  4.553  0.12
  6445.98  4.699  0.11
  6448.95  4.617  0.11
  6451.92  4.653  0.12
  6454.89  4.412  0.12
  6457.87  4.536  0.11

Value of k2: 4.68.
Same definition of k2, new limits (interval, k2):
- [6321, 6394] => 5.36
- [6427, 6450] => 4.96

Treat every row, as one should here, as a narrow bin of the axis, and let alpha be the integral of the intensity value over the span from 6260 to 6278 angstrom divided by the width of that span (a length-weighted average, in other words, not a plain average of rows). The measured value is 4.41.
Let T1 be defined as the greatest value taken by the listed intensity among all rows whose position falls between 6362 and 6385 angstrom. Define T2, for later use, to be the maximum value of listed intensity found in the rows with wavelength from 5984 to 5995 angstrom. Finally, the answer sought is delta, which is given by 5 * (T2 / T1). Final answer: 4.3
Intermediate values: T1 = 4.907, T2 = 4.239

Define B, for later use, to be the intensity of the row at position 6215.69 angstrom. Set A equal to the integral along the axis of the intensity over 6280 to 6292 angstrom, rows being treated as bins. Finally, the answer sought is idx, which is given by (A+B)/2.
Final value 28.2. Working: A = 52.4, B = 4.1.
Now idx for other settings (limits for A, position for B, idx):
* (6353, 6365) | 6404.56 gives 29.0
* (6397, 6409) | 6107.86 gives 28.9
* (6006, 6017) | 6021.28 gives 25.9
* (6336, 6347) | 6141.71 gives 27.4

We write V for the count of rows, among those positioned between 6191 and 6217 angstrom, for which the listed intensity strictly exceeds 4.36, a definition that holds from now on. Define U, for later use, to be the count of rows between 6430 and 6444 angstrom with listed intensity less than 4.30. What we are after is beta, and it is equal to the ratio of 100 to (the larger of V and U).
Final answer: 50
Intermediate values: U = 0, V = 2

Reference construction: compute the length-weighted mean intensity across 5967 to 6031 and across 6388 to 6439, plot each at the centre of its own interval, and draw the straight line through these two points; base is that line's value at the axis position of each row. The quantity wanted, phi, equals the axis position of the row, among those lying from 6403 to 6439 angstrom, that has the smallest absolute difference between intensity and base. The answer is 6422.28 angstrom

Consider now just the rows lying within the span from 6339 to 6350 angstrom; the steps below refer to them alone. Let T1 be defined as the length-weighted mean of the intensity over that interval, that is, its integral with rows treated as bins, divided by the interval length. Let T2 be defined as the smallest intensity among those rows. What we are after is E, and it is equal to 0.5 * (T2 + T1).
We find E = 4.45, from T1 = 4.52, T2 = 4.378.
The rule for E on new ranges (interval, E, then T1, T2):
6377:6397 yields 4.32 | 4.49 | 4.158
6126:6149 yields 4.26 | 4.34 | 4.175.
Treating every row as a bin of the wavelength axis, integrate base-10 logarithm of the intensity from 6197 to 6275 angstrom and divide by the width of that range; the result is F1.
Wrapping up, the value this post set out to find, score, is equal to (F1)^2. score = 0.403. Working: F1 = 0.635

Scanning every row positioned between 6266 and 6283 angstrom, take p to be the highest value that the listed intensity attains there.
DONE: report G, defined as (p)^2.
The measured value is 22.1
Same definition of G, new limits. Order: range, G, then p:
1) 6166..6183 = 18.5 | 4.303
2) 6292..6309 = 20.4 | 4.517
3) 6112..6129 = 18.9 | 4.343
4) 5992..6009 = 19.0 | 4.358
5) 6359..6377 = 22.4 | 4.735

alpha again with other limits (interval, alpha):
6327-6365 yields 4.50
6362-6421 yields 4.54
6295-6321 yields 4.26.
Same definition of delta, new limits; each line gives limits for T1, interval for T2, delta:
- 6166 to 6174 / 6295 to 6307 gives 5.2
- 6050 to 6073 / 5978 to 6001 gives 5.0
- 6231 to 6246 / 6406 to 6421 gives 5.3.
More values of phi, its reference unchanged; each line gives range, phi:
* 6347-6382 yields 6366.33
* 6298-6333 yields 6325.42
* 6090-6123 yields 6107.86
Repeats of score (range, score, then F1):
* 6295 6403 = 0.418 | 0.647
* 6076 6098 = 0.381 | 0.617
